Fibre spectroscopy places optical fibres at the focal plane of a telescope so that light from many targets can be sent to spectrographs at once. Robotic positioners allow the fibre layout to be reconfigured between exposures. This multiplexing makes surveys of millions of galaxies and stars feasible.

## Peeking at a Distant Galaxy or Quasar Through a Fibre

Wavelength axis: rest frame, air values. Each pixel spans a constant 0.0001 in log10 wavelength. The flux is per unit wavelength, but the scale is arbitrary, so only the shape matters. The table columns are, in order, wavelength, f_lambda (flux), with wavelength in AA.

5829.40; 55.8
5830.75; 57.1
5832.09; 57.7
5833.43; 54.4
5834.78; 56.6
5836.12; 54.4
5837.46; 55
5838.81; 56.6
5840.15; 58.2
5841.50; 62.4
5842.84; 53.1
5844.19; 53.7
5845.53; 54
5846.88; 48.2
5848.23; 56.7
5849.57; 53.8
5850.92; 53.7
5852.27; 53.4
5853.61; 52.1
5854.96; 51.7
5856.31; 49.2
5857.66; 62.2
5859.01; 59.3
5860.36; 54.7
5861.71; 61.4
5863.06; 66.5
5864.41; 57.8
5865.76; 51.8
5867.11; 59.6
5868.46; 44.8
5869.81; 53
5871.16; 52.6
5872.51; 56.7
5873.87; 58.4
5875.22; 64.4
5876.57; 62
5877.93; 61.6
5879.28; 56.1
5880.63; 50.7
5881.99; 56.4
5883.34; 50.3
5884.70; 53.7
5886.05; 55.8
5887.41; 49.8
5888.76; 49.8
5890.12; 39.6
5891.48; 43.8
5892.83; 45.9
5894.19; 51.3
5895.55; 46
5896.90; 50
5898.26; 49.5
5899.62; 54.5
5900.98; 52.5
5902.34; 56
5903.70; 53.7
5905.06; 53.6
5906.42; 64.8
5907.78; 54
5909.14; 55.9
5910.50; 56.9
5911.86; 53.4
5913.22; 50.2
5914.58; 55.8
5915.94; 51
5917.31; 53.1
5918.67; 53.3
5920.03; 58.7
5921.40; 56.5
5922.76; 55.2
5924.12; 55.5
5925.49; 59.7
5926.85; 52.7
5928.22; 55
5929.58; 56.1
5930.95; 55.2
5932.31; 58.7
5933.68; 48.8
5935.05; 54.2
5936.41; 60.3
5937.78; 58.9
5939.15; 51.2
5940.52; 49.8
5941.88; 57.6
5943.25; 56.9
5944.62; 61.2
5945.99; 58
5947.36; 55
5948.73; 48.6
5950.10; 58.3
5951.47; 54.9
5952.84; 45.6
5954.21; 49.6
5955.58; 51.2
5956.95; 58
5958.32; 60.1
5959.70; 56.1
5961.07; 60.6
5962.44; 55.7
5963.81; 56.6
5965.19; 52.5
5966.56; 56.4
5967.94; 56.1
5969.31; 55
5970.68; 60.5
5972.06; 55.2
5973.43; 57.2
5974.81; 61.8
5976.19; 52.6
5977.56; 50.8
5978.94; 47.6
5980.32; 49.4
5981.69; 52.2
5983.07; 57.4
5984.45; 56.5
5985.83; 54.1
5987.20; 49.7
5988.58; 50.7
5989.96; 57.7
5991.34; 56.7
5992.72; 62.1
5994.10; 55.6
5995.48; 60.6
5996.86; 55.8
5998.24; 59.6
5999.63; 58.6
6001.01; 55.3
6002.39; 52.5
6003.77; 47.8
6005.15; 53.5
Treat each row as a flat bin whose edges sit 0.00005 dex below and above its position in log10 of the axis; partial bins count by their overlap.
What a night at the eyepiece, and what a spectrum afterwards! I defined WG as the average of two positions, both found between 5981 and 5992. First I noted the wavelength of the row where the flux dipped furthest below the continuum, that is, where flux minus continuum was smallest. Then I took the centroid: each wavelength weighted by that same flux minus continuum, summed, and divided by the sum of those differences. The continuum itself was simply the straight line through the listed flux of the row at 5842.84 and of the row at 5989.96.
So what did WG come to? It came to 5986.8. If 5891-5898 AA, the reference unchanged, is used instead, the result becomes 5892.6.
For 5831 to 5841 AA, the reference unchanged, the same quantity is 5836.2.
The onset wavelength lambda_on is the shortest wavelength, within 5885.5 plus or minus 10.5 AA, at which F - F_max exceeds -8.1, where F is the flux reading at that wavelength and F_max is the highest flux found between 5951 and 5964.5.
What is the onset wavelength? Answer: 5875.22 AA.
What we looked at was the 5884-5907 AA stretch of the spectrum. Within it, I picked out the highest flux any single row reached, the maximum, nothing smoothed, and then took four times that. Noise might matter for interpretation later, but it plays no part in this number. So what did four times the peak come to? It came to 259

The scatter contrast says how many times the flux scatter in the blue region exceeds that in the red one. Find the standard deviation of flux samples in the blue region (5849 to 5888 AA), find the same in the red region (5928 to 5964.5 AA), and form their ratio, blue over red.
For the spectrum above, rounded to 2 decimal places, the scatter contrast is 1.21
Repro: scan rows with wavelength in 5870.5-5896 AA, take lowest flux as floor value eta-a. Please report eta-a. 39.6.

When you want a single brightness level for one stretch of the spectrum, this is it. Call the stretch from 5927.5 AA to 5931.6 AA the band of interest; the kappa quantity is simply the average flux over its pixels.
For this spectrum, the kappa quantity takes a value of 55.4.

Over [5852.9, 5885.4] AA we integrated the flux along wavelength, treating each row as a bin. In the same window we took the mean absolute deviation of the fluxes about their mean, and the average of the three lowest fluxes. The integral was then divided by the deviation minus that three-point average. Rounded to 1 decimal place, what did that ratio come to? -41.7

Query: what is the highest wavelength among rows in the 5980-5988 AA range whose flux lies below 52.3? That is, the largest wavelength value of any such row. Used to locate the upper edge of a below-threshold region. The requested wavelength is 5987.20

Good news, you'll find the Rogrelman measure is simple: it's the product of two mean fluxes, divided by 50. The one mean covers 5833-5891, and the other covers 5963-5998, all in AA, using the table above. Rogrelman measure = 60.8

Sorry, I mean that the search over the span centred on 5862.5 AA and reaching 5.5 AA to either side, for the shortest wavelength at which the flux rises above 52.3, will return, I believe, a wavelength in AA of 5857.66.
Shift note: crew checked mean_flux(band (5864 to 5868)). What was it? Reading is 56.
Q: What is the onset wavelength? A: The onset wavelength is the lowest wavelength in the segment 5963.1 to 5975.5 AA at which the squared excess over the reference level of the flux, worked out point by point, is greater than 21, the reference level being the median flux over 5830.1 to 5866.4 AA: 5970.68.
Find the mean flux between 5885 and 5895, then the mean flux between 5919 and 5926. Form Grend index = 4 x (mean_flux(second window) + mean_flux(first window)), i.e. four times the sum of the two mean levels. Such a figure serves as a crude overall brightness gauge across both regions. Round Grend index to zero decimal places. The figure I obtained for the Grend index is 420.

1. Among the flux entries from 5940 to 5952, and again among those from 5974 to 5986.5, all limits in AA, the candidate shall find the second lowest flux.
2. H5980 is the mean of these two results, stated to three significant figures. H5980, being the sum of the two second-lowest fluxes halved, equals 49.6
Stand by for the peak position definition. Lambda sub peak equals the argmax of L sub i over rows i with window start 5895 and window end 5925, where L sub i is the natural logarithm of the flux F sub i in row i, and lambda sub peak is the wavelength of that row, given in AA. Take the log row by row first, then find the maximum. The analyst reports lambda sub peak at 5906.42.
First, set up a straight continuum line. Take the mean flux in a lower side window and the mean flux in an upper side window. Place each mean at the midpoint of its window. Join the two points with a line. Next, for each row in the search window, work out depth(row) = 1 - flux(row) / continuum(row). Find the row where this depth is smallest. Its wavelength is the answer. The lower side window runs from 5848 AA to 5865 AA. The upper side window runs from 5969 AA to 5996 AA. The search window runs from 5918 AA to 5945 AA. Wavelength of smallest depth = 5944.62 AA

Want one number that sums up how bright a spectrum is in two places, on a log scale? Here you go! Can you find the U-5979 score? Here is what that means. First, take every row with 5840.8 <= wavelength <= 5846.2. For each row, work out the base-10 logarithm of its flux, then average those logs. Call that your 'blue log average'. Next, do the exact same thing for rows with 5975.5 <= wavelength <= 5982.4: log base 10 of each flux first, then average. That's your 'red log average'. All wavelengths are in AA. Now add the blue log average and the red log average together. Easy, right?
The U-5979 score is 3.45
